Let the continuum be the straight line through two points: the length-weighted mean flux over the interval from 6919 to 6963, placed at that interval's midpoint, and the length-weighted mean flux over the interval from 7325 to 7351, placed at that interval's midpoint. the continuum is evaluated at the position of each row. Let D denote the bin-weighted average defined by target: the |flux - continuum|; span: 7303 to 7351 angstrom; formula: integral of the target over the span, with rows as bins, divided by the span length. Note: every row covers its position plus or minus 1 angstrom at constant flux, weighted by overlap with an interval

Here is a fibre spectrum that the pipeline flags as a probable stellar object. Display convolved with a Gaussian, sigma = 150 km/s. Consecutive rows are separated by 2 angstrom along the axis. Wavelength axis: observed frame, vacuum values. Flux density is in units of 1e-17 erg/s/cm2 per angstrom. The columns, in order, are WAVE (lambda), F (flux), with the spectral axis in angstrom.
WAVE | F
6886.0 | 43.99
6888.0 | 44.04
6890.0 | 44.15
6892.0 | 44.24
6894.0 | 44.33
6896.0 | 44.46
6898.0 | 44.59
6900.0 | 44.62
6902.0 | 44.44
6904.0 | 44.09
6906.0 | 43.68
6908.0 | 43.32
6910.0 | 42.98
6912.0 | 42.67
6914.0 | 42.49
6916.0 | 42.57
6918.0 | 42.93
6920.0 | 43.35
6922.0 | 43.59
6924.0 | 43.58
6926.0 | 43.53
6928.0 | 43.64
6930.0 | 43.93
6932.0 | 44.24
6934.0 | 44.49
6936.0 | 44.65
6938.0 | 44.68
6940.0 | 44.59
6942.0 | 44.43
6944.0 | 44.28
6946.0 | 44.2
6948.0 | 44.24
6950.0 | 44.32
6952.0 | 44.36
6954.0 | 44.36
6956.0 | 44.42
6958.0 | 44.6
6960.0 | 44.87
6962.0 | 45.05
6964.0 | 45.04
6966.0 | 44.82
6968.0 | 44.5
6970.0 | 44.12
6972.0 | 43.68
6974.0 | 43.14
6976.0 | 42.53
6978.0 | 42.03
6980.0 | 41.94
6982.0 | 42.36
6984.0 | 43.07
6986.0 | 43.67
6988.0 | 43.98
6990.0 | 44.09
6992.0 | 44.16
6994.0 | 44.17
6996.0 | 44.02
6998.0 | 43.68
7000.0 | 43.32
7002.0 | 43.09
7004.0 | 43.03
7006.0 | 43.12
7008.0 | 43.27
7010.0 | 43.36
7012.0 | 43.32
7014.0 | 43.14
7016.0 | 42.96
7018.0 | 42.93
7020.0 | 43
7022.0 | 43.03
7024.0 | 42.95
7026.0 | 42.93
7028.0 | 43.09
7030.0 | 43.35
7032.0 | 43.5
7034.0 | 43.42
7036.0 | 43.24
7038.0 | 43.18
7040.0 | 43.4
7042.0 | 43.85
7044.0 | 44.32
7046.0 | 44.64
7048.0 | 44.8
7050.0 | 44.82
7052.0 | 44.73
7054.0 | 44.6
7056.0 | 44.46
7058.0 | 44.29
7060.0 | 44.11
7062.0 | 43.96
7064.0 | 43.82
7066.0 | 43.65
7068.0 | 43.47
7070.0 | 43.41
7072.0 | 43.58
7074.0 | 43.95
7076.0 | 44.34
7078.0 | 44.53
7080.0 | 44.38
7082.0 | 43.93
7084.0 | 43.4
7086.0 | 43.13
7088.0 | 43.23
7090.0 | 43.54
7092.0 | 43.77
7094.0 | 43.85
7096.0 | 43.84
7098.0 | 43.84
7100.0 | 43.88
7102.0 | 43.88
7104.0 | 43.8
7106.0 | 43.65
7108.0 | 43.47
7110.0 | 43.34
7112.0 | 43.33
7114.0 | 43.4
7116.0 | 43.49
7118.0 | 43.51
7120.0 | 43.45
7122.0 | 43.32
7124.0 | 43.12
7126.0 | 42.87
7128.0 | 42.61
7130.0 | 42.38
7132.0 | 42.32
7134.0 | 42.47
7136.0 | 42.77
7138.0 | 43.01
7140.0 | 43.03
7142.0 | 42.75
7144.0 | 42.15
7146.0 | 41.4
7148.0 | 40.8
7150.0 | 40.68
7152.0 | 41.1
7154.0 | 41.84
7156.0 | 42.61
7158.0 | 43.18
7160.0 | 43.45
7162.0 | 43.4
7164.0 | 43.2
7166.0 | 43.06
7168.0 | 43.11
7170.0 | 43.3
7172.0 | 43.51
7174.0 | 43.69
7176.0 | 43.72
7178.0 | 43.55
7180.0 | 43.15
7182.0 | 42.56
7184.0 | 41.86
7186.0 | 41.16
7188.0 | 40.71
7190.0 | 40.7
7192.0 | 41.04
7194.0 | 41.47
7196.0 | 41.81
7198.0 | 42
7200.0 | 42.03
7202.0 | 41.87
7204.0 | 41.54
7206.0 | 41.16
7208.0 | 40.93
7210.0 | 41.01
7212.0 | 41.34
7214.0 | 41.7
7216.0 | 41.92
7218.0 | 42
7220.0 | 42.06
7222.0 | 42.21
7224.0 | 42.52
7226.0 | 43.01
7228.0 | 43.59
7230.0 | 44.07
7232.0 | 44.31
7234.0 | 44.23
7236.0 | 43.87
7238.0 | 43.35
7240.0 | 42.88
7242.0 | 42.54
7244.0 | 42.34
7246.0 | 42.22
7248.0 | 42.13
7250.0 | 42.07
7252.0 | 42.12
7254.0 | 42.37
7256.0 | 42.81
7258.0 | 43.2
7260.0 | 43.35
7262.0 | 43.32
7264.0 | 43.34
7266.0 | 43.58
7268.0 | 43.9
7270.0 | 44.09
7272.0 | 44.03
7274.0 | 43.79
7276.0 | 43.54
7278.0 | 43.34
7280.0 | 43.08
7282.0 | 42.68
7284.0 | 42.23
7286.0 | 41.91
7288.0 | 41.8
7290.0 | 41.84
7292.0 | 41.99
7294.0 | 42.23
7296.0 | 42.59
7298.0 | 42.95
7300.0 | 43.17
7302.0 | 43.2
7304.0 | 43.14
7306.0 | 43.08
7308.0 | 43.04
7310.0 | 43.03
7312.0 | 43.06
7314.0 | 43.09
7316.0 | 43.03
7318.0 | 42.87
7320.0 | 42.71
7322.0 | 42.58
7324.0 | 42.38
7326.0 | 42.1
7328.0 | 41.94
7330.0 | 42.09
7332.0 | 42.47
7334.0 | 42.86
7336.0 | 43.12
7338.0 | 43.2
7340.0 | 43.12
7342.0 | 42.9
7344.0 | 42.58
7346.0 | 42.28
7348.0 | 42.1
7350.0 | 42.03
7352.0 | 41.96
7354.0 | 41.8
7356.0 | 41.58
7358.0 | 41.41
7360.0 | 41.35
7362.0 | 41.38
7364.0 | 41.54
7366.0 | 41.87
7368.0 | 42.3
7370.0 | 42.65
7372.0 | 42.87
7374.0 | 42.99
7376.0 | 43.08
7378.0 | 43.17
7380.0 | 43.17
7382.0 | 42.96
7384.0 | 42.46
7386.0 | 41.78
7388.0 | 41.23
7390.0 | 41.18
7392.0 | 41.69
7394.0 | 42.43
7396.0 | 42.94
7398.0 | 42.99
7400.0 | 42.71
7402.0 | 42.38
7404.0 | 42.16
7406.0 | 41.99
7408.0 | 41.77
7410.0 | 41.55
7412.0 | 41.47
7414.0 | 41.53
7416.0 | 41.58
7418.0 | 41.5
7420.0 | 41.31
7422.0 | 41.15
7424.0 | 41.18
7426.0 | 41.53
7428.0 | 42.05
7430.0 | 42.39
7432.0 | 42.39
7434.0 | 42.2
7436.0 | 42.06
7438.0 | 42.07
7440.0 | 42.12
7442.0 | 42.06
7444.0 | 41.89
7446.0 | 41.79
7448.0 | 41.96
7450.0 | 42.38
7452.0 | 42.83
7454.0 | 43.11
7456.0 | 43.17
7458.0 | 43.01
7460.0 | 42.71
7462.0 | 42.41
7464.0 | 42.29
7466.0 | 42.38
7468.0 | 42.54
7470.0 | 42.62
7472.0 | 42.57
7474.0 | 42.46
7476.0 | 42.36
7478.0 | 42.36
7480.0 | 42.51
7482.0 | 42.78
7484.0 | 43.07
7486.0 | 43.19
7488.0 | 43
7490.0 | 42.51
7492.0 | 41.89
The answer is 0.37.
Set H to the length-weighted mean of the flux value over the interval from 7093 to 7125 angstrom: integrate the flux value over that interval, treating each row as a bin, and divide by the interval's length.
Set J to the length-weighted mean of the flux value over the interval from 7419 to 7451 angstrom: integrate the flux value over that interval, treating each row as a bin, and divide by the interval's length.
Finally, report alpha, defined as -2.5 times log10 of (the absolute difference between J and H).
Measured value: -0.6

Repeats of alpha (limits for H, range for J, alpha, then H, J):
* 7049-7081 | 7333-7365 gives -0.7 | 44.1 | 42.2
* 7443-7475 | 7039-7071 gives -0.5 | 42.5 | 44.1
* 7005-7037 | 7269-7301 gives 1.2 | 43.2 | 42.8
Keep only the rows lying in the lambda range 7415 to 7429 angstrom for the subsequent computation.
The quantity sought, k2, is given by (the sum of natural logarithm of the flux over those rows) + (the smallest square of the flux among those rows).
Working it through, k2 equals 1719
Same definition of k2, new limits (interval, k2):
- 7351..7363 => 1732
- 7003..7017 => 1872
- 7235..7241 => 1850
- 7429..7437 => 1784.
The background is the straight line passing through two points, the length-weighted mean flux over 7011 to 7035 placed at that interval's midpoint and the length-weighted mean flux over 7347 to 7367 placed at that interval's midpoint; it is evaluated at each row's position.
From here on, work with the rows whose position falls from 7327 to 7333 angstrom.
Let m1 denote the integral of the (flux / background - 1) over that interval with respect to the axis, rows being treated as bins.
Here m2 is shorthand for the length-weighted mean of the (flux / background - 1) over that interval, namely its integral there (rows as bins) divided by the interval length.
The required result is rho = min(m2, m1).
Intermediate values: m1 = 0.05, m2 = 0.008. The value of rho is 0.008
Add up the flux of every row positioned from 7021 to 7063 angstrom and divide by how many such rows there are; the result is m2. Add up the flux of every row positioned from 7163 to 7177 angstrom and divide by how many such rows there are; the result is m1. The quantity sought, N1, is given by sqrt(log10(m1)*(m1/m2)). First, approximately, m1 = 43.37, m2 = 43.8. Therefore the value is 1.27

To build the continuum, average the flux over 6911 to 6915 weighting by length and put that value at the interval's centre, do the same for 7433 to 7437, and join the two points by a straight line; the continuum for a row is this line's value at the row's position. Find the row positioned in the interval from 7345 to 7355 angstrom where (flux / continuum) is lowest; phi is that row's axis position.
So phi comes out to 7354.0 angstrom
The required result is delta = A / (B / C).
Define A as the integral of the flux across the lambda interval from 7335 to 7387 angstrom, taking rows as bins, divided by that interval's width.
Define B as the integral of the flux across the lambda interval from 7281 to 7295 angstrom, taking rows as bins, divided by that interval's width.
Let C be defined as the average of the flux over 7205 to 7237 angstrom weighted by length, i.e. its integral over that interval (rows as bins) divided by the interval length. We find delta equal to 42.8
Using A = 42.4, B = 42.1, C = 42.5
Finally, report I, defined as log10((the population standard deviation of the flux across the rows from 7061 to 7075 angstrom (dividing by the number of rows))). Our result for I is -0.7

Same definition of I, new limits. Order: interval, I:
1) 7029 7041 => -1.0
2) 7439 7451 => -0.7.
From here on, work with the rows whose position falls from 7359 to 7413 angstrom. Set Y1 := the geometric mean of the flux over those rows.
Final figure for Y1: 42.22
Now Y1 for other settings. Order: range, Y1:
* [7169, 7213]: 41.99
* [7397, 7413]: 42.12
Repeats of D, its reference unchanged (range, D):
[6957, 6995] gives 0.77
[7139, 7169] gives 0.97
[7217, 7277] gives 0.72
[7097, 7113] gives 0.21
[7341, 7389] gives 0.60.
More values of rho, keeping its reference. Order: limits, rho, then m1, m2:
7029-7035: 0.008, 0.05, 0.008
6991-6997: 0.020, 0.12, 0.020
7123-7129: 0.004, 0.02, 0.004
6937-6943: 0.025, 0.15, 0.025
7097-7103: 0.025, 0.15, 0.025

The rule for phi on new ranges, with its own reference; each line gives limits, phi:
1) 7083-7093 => 7086.0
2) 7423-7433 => 7424.0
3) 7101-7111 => 7110.0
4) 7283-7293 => 7288.0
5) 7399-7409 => 7408.0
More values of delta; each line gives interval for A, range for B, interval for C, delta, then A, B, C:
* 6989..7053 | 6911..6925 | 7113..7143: 43.5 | 43.6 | 43.0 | 43.0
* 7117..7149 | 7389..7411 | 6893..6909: 44.7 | 42.6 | 42.2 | 44.2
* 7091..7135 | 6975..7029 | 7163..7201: 42.5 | 43.3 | 43.2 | 42.4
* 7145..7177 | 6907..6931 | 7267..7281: 43.1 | 42.6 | 43.2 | 43.7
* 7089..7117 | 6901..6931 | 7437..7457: 42.6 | 43.6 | 43.4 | 42.3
